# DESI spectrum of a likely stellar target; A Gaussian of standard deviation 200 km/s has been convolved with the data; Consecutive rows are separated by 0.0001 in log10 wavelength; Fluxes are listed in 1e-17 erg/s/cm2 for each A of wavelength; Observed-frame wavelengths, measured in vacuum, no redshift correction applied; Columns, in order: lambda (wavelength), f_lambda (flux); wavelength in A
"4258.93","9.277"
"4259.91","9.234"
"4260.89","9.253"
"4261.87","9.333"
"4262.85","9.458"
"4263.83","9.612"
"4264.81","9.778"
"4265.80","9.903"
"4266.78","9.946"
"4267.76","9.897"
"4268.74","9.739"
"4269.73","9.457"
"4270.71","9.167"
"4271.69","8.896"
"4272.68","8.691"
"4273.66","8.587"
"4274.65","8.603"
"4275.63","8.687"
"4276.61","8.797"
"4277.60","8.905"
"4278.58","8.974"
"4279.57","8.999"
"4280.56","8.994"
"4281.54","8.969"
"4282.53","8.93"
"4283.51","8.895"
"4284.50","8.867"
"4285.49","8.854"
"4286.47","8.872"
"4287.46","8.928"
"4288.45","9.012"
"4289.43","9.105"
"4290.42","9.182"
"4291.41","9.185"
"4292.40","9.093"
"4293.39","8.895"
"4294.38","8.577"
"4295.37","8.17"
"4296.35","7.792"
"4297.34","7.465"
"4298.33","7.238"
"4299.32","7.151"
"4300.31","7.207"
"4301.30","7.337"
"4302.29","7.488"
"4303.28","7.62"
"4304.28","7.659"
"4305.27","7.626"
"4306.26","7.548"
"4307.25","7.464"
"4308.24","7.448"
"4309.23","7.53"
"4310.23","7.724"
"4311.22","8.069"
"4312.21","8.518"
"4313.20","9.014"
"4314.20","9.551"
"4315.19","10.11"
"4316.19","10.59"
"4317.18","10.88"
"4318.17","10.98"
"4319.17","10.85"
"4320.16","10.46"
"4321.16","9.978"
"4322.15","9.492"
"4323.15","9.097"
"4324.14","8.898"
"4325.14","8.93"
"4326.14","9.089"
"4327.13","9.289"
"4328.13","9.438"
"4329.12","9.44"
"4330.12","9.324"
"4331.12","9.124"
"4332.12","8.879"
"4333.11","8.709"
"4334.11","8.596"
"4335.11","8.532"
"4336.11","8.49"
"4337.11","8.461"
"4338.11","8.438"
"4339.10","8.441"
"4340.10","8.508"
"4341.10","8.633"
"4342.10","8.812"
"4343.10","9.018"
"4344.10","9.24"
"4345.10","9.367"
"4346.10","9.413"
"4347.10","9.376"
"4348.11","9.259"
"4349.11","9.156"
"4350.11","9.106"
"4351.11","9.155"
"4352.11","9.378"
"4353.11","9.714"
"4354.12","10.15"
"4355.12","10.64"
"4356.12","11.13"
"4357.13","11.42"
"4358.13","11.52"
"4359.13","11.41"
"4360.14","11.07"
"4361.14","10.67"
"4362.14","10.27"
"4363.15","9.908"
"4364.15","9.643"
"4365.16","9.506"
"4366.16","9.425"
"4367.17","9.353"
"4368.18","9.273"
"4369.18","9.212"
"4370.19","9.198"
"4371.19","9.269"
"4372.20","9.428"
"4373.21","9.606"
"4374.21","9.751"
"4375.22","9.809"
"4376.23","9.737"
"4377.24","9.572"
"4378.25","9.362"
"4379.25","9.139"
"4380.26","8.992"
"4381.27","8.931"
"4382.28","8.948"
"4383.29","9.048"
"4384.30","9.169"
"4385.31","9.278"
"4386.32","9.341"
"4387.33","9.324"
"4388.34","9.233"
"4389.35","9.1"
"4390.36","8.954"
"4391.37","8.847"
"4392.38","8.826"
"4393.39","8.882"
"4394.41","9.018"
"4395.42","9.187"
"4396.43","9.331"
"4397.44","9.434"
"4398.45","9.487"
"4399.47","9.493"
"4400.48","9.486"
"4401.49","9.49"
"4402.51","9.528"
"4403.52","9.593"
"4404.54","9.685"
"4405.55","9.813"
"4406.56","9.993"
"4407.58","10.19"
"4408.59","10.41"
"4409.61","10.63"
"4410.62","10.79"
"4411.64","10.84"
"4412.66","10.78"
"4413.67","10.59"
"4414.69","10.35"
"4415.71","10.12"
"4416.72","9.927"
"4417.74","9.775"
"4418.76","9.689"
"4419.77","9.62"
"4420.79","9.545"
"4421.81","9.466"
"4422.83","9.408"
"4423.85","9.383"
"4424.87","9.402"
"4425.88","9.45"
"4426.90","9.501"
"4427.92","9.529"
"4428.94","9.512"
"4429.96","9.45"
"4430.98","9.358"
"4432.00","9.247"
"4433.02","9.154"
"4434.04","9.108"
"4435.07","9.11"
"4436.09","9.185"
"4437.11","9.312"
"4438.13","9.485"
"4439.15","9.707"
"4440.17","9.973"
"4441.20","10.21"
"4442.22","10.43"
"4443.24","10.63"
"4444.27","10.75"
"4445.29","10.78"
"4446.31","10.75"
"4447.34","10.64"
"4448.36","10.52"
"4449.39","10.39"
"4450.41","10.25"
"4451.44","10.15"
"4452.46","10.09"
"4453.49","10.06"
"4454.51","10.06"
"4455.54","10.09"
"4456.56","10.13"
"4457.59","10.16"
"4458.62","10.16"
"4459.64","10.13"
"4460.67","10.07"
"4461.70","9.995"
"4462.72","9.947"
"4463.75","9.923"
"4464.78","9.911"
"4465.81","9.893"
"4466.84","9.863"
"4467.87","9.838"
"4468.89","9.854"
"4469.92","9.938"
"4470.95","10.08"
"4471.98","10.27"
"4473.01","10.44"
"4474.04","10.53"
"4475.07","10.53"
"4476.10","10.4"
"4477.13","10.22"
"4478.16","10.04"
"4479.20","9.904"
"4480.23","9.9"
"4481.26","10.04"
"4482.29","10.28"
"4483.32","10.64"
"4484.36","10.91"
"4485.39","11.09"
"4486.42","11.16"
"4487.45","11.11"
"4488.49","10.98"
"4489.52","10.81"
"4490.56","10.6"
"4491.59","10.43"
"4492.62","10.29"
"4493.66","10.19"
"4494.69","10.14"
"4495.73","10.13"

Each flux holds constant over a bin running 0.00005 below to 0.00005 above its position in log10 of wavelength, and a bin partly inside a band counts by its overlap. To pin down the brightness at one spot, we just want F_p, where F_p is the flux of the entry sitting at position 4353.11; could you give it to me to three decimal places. 9.714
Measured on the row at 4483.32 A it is 10.640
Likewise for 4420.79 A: 9.545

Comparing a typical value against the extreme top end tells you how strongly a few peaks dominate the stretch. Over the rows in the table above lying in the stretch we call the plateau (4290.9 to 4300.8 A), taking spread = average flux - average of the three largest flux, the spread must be -1.0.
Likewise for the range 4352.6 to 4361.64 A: -0.6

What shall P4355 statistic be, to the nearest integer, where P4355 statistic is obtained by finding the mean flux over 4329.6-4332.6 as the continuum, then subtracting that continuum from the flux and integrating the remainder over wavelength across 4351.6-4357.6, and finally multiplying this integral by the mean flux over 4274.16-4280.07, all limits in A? 69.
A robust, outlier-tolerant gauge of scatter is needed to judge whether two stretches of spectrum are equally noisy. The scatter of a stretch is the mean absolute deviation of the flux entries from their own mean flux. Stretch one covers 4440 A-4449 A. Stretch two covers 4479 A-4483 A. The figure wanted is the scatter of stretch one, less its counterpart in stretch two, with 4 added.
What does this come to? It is 4.08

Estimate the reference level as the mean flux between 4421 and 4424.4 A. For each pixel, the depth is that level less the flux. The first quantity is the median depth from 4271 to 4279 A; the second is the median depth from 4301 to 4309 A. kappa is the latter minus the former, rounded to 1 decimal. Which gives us 1.2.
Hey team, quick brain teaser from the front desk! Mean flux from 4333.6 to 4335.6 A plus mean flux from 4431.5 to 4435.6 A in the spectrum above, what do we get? 17.7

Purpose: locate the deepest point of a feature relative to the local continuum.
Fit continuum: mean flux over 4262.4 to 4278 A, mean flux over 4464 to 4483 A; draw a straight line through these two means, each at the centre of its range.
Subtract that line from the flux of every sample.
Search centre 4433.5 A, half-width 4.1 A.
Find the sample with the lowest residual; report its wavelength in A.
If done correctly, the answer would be 4435.07 A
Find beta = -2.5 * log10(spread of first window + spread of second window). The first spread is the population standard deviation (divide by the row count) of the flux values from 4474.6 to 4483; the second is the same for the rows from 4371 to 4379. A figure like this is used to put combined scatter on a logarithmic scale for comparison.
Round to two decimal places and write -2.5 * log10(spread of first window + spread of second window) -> 0.99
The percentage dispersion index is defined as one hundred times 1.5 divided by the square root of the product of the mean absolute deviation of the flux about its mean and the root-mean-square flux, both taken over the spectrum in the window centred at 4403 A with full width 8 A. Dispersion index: 126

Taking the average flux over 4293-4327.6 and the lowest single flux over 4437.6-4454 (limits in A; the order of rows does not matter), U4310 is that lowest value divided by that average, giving 1.10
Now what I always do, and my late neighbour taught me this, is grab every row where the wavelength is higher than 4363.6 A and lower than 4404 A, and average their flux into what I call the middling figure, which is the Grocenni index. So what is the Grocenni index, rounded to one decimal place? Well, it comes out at 9.3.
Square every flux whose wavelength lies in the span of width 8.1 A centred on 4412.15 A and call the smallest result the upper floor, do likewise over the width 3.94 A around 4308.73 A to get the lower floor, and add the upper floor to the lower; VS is 158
